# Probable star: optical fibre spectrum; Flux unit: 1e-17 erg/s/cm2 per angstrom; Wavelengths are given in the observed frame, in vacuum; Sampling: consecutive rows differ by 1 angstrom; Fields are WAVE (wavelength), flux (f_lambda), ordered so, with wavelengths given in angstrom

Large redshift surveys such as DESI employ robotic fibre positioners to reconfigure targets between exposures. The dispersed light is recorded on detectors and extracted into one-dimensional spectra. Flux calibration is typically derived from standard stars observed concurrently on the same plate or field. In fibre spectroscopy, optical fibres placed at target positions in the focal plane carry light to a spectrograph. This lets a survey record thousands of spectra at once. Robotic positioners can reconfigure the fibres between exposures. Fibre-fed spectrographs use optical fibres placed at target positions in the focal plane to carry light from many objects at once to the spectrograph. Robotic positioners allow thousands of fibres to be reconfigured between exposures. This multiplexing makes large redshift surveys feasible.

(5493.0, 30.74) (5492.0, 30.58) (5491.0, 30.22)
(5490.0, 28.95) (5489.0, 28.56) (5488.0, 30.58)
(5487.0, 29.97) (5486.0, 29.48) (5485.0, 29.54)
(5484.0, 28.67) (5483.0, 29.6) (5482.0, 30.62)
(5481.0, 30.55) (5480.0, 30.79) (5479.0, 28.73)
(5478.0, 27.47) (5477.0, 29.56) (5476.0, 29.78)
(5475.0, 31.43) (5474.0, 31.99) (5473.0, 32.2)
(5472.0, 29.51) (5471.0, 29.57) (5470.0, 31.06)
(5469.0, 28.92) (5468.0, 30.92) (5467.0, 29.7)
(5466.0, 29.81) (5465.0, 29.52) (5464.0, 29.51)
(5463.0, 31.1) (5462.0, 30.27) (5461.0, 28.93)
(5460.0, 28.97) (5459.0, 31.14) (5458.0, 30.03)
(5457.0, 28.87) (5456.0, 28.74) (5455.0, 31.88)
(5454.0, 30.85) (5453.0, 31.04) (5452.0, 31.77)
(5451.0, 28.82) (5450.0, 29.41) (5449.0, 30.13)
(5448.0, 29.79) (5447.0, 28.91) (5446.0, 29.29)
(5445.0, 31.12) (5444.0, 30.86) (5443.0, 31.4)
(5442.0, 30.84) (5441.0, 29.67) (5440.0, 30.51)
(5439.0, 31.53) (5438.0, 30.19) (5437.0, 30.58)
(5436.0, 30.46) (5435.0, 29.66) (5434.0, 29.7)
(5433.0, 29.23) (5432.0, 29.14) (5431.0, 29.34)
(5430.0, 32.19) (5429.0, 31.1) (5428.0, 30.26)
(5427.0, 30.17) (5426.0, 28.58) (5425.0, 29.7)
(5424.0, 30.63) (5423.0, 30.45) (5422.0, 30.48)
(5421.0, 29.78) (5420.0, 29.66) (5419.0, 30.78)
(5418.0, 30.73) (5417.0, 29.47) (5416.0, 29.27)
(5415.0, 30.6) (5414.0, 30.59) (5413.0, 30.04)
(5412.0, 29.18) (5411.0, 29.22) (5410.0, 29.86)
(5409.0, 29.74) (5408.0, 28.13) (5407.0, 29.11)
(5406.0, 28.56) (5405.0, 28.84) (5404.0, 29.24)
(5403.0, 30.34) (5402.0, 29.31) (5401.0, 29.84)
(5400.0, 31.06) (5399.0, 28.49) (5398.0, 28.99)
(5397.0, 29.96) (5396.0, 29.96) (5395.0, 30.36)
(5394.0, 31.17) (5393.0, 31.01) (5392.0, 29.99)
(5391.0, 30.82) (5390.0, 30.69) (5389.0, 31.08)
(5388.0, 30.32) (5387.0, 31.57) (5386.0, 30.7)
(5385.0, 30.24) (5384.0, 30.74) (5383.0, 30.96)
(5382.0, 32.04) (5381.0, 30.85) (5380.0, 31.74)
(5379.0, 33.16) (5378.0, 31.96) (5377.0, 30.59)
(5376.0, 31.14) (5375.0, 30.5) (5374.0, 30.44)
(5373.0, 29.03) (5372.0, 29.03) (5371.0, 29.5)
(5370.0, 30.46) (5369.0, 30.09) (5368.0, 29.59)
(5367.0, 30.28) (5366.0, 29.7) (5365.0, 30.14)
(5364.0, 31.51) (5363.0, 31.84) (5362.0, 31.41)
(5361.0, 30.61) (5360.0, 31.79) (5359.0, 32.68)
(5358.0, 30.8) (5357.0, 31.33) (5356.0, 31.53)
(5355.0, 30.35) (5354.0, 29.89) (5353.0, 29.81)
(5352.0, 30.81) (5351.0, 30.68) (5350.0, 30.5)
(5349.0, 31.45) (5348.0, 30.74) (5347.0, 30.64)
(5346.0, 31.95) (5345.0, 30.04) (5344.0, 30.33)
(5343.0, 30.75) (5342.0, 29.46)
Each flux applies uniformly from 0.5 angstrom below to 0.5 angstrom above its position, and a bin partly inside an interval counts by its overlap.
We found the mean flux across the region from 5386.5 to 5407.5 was 30.0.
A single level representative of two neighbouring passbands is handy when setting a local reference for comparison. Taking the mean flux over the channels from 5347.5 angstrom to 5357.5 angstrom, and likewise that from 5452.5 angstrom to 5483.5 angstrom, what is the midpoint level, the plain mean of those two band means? 30.4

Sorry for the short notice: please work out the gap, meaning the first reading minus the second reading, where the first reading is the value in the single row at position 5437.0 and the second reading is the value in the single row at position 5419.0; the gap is -0.2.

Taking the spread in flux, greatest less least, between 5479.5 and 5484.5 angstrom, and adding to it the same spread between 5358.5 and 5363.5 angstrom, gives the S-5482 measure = 4.2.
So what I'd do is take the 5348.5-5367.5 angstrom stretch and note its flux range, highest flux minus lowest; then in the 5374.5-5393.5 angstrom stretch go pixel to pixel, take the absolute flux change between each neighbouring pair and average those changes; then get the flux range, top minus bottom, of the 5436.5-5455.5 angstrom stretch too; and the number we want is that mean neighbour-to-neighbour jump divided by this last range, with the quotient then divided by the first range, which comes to 0.09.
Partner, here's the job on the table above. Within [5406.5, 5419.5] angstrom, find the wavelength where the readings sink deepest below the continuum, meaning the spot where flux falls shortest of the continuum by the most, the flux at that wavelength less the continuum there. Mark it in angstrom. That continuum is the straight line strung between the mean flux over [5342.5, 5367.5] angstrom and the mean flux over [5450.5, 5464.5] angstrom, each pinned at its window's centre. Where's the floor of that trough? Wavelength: 5408.0 angstrom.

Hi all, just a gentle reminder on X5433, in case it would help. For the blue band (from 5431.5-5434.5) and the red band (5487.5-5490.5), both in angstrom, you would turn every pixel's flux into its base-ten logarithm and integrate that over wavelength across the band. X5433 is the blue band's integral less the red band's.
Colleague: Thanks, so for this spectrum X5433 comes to 0.000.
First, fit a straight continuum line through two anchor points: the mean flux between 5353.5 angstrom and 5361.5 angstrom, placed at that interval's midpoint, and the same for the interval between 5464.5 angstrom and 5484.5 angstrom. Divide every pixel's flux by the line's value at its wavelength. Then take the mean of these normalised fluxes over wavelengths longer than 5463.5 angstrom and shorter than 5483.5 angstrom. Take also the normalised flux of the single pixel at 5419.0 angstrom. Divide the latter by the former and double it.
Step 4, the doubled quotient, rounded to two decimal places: 2.01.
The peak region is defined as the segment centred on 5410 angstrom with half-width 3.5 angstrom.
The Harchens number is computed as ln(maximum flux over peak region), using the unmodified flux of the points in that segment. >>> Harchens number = 3.40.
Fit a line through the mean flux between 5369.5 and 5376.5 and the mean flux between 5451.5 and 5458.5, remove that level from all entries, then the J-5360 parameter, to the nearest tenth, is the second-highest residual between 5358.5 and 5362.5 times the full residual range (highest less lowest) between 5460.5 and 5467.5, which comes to 4.0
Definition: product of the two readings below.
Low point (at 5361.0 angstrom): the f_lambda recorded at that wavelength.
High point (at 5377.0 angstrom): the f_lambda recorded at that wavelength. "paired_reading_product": 936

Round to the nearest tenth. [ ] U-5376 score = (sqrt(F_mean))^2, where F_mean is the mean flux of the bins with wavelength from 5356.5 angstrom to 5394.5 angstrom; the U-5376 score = 30.8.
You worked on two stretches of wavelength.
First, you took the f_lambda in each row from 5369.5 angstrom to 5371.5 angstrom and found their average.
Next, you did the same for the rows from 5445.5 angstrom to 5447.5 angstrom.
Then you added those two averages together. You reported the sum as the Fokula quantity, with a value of 59.1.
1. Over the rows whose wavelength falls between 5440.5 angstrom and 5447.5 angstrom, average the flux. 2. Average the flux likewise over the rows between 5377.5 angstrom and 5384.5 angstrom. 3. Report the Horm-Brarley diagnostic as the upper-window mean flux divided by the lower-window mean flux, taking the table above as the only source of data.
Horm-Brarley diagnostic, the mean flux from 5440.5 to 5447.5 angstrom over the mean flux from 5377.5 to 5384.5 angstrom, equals 0.96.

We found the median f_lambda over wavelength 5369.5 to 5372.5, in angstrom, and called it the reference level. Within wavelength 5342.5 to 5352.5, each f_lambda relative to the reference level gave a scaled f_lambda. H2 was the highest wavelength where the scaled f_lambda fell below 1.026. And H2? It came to 5345.0 angstrom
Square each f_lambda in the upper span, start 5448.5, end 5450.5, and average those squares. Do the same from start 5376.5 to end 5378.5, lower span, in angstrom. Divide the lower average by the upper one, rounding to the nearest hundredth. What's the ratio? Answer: 1.10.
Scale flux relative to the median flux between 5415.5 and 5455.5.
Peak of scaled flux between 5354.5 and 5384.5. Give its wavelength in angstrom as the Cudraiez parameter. 5379.0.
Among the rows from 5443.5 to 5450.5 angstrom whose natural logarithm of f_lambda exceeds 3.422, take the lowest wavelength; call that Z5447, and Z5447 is 5444.0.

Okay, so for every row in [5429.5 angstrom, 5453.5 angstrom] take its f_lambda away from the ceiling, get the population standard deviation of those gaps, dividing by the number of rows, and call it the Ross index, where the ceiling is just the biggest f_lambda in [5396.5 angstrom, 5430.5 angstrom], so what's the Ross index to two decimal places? 0.94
